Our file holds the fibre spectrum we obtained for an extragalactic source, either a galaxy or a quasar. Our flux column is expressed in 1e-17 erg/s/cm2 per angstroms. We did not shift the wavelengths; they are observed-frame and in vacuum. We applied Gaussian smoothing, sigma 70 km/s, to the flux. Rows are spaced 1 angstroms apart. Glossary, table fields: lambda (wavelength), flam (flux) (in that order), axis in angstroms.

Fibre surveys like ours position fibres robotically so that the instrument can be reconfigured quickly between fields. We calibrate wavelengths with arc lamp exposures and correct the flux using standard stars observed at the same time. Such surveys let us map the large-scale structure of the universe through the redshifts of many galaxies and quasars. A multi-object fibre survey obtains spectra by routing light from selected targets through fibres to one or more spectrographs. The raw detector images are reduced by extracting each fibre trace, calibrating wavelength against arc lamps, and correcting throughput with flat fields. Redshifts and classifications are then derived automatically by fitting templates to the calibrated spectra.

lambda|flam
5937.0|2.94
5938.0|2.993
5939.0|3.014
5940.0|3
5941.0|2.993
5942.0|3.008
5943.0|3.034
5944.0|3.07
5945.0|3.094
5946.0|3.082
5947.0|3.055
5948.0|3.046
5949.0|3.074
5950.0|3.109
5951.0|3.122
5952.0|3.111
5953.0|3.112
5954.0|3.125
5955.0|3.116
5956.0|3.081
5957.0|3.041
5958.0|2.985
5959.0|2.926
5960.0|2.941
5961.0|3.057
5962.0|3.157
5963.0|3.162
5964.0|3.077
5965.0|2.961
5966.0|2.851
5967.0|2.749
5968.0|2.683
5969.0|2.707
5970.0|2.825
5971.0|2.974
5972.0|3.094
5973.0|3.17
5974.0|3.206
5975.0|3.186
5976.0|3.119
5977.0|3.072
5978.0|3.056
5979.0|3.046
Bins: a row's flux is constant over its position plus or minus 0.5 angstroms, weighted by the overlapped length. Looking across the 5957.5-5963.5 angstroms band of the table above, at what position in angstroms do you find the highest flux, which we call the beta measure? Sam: 5963.0 angstroms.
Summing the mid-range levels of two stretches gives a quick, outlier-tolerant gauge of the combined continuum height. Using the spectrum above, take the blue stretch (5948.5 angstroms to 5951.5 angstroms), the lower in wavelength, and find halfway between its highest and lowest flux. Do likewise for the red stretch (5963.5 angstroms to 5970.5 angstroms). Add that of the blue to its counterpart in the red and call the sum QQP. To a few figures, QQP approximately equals 5.98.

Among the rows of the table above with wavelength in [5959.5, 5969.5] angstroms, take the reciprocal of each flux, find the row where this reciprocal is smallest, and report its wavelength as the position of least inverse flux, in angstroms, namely 5963.0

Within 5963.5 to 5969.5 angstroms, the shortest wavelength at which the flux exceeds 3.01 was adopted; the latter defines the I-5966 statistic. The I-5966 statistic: 5964.0 angstroms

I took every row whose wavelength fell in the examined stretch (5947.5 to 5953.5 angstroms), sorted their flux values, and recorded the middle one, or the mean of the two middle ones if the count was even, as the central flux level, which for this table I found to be 3.11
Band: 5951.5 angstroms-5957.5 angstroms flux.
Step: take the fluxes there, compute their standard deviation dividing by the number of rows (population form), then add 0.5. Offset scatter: 0.53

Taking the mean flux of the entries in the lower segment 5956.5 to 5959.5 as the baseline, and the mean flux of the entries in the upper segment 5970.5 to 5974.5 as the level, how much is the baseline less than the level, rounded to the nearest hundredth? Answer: 0.13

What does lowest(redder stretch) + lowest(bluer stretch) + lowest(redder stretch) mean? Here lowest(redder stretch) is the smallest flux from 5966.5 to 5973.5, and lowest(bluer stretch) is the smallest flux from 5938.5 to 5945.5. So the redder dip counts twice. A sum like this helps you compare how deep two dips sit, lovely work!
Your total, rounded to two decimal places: 8.36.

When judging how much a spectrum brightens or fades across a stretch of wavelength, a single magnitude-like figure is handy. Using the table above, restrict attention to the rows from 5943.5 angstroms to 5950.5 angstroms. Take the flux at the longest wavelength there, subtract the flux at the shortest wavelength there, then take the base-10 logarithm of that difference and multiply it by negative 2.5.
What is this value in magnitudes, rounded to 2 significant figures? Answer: 3.5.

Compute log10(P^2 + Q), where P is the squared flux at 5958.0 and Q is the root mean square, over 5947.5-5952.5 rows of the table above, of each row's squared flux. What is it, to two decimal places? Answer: 1.95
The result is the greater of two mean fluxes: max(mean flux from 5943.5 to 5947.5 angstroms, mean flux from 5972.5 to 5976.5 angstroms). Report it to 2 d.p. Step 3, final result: 3.17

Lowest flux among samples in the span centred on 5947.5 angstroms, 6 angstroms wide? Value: 3.046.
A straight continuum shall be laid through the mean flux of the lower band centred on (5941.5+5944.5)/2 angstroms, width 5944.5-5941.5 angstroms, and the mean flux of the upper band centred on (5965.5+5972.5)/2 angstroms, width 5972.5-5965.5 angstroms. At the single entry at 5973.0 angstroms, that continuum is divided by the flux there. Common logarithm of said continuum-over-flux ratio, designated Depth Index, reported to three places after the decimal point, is -0.052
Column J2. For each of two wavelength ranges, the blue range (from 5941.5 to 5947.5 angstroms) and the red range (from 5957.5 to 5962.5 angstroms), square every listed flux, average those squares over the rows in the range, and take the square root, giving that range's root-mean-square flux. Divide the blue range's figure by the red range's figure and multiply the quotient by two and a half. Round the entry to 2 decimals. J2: 2.54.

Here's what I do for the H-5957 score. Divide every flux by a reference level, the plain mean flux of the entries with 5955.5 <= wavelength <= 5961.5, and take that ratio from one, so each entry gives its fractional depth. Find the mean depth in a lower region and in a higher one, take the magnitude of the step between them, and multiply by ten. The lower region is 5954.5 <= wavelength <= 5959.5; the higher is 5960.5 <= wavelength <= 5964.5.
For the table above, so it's 0.28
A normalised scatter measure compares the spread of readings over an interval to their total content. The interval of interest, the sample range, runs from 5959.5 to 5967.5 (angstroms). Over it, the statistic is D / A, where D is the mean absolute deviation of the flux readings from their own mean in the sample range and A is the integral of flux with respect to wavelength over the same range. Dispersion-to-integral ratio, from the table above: 0.0050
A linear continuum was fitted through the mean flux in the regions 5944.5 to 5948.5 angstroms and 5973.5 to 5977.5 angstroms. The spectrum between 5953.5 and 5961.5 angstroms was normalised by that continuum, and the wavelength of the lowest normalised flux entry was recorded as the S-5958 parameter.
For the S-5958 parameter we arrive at 5959.0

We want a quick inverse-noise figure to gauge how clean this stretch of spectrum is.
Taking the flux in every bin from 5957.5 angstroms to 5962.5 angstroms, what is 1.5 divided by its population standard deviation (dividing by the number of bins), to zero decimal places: 18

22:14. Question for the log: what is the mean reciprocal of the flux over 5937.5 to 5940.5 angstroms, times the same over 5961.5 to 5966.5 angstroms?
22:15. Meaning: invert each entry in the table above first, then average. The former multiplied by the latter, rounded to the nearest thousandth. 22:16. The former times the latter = 0.110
